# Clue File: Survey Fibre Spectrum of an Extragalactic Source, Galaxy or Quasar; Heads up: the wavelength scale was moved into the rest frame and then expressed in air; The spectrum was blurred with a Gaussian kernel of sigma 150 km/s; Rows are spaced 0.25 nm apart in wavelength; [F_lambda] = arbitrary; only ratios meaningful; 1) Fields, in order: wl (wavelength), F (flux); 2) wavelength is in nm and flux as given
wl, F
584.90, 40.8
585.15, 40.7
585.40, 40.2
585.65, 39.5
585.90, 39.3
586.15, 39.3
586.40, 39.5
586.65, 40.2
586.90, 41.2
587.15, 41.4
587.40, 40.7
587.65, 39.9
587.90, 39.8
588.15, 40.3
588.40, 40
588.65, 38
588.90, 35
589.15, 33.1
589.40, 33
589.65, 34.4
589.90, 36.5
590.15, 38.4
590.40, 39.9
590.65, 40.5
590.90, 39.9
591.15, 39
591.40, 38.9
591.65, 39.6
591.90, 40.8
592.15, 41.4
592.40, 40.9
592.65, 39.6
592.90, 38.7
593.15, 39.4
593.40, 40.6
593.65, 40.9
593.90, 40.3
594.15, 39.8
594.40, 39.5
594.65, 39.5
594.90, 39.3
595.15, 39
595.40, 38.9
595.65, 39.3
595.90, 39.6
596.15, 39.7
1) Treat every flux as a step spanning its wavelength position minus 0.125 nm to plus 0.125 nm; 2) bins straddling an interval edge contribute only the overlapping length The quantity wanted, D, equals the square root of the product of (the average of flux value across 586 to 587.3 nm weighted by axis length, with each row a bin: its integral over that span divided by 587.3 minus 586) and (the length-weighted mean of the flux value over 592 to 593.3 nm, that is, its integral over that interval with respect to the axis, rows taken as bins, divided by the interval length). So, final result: 40.2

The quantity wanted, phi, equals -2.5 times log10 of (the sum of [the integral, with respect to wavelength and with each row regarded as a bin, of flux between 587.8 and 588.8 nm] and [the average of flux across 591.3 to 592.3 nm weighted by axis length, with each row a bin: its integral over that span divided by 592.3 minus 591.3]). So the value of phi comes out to -4.75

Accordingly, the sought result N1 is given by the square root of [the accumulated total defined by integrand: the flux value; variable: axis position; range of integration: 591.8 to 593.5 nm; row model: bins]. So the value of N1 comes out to 8.27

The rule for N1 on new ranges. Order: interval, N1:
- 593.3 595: 8.24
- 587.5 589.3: 8.27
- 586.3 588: 8.29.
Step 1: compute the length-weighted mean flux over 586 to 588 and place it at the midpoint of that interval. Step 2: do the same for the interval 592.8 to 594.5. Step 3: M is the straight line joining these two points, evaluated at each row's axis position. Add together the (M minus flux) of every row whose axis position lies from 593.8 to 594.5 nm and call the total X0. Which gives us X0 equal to 0.1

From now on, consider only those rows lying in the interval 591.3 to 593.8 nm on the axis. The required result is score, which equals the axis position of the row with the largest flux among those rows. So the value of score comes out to 592.15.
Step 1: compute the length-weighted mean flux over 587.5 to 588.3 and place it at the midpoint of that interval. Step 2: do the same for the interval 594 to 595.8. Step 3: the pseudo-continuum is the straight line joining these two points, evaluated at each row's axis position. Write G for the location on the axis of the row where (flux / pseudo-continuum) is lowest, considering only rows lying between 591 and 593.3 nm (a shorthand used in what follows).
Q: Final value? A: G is 592.90 nm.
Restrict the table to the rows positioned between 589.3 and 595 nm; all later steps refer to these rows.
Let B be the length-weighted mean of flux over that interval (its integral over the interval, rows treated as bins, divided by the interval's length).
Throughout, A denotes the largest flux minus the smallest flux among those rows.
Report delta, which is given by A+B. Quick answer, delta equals 48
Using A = 8.4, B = 39.2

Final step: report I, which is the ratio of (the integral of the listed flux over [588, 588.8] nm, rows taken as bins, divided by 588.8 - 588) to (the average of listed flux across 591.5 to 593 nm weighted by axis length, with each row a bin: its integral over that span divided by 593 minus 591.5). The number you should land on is 0.98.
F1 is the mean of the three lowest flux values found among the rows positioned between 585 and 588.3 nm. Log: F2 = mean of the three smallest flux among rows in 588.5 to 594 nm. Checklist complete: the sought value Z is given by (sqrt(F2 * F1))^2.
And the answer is 1319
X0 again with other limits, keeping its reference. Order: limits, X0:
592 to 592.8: -2.0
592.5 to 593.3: 2.1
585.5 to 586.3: 2.8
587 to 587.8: -1.3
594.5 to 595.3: 1.7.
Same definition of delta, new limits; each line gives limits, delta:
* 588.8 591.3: 45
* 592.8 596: 42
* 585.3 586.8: 41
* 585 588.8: 43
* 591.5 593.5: 43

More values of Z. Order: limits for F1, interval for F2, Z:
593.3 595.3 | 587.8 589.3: 1389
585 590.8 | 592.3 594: 1314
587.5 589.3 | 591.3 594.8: 1379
